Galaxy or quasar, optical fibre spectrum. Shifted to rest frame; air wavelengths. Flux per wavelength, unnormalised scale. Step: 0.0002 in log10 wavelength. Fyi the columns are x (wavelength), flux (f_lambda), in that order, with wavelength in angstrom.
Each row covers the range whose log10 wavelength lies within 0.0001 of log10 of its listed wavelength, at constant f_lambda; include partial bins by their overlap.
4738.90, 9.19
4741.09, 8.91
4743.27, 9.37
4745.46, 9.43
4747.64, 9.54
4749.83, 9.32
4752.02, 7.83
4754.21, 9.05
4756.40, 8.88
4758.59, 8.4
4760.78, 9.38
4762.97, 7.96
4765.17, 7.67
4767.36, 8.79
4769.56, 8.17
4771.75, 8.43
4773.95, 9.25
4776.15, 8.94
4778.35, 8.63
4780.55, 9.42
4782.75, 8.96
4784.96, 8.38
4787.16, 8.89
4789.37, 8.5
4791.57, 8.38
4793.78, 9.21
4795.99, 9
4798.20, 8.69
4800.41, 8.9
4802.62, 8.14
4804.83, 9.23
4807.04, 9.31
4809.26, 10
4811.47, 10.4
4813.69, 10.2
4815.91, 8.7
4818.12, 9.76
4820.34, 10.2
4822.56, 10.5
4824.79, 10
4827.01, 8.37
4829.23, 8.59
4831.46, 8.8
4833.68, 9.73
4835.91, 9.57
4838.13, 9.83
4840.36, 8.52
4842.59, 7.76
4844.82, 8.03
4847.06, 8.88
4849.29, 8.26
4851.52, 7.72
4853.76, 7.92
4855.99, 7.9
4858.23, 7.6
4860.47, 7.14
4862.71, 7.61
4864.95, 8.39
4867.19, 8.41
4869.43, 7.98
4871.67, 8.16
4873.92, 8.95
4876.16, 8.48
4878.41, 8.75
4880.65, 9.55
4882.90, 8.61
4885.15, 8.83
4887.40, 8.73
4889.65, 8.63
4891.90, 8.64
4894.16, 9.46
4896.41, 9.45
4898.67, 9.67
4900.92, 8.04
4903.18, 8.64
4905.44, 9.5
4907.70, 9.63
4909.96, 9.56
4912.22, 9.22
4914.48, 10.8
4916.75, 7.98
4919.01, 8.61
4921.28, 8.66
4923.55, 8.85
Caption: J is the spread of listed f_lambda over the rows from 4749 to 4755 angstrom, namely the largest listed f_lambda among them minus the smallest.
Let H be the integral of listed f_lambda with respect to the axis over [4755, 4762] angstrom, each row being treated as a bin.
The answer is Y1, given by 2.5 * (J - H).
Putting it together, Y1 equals -152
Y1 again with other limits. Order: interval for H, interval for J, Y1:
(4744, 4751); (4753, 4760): -163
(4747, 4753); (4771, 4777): -131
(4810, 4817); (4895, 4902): -167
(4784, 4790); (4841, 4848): -126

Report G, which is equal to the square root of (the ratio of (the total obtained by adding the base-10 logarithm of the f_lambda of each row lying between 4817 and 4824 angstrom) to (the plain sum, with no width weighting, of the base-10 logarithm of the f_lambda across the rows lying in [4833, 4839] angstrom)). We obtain 1.01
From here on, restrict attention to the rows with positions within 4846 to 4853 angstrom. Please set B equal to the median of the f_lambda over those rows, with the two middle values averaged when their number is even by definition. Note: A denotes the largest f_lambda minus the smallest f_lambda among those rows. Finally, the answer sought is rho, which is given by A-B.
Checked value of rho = -7.1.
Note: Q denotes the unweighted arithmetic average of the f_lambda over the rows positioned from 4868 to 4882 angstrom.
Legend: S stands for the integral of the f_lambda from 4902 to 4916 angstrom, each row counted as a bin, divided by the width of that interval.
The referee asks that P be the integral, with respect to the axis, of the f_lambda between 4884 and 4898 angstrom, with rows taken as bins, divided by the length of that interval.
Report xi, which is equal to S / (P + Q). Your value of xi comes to 0.539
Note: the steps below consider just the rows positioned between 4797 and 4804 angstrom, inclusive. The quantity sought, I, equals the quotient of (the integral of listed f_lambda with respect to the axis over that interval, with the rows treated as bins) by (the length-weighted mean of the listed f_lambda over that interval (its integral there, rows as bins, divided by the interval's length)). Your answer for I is 7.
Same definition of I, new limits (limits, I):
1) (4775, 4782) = 7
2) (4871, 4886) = 15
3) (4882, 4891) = 9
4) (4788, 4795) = 7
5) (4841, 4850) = 9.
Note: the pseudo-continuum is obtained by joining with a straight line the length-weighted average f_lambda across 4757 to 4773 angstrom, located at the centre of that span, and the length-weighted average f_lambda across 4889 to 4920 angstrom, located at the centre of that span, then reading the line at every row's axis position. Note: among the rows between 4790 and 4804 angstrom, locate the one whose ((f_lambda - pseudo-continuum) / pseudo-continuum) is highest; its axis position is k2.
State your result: 4793.78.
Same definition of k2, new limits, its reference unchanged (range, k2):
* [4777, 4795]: 4780.55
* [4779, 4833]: 4822.56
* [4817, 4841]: 4822.56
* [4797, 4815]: 4811.47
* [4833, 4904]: 4838.13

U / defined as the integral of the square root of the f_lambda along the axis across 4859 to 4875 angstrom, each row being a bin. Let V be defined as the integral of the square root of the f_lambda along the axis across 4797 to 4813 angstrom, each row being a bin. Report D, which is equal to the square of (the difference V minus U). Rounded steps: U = 45.4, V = 48.7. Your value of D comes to 10.4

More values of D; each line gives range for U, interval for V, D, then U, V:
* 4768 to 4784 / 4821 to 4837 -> 2.2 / 47.5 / 49.0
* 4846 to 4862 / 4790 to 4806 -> 6.1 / 45.0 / 47.4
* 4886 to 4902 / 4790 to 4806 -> 0.2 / 47.8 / 47.4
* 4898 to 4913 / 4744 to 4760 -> 5.8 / 45.4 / 47.8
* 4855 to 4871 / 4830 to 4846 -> 7.6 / 44.9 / 47.6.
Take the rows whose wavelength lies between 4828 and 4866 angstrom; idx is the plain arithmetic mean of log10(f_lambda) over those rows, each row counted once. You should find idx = 0.92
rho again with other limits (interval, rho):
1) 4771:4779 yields -8.0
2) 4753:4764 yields -7.5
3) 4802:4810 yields -7.4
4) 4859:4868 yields -6.7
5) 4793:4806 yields -7.9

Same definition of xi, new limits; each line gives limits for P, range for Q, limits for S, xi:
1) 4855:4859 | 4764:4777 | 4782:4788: 0.535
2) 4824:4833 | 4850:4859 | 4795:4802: 0.527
